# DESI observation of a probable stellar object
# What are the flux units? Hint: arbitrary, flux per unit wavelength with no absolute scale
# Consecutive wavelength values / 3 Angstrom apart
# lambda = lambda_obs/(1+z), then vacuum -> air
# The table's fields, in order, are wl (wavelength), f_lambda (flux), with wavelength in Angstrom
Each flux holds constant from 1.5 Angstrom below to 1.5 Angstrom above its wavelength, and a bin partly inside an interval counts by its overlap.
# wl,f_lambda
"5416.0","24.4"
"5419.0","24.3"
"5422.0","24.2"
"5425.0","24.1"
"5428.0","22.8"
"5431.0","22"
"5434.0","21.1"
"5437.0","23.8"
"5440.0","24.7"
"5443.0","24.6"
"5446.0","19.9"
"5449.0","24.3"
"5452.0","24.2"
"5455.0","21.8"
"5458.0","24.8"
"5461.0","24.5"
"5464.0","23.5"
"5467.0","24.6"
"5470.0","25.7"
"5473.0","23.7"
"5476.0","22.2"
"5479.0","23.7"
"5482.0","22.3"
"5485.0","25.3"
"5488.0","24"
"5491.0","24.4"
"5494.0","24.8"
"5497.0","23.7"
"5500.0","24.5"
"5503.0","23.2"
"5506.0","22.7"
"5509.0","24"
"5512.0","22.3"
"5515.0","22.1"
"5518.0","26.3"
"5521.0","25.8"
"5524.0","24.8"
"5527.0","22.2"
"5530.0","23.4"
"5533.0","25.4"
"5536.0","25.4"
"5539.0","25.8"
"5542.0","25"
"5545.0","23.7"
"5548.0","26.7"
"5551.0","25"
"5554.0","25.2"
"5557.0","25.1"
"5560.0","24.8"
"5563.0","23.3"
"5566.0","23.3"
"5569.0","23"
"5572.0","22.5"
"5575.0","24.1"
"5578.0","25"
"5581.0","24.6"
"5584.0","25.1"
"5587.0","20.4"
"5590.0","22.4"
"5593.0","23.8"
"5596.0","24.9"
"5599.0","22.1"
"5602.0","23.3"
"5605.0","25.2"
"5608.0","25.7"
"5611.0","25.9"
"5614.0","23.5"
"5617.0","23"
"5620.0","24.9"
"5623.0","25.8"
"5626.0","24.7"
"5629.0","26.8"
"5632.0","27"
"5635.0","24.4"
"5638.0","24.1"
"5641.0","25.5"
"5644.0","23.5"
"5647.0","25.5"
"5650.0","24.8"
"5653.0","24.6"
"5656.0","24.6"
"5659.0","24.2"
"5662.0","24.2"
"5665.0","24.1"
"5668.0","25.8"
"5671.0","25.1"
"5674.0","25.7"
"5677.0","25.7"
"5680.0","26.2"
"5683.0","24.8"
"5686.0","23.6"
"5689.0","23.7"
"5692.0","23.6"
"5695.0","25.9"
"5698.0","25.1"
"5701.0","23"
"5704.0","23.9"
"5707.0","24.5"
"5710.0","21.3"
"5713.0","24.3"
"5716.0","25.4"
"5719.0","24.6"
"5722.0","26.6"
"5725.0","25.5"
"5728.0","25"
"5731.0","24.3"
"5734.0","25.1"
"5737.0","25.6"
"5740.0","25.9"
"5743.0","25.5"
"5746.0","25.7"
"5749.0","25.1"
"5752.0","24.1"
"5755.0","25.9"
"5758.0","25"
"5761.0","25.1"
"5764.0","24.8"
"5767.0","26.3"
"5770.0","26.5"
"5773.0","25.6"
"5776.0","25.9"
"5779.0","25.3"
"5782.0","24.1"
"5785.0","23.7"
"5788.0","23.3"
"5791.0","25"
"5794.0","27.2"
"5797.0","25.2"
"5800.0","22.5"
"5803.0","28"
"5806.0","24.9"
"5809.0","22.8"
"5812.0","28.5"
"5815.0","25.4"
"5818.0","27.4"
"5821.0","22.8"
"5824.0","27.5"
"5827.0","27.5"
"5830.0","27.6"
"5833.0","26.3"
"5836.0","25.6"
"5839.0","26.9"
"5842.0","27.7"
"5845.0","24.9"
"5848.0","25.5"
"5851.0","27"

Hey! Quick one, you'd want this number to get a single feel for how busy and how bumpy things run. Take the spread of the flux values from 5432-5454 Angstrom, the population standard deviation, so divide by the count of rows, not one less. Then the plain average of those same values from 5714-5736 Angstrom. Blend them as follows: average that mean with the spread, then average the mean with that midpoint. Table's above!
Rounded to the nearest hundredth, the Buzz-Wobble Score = 19.35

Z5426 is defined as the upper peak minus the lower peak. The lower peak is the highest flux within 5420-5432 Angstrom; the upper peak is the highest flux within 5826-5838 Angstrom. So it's 3.4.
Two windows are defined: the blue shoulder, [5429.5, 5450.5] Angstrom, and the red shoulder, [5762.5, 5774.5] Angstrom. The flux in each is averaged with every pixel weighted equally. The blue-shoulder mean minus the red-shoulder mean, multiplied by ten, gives -29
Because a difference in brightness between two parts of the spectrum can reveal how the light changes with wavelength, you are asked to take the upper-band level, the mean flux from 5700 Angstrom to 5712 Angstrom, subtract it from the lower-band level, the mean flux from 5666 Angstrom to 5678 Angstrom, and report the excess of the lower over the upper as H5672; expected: 2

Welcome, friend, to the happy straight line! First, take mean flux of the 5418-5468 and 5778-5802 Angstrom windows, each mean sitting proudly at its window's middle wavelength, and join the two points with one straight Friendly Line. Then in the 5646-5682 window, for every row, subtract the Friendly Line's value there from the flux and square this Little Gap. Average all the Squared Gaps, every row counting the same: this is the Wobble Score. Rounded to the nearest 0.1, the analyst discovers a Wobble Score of 1.2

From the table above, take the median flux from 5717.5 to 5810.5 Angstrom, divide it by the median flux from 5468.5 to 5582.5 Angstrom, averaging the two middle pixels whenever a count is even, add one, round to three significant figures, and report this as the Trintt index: 2.04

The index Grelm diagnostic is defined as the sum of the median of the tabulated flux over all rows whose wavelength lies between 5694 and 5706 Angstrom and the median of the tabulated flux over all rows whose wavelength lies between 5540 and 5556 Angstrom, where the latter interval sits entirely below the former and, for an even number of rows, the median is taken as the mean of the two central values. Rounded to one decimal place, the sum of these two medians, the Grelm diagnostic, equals 49.5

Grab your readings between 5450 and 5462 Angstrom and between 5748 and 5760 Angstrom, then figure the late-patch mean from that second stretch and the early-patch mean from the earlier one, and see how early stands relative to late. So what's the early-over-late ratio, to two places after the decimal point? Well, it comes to 0.95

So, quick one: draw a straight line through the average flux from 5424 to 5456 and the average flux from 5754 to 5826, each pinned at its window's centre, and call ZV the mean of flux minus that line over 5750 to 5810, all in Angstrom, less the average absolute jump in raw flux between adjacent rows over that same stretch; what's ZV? -1.7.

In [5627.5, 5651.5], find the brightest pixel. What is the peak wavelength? 5632.0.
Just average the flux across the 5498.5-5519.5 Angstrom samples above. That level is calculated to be 23.6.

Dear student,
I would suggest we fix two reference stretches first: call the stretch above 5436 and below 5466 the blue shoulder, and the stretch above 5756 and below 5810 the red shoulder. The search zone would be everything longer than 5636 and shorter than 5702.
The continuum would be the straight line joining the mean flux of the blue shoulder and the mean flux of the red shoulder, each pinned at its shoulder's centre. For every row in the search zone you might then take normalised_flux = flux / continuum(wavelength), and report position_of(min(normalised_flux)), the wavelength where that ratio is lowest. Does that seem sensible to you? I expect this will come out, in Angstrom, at 5701.0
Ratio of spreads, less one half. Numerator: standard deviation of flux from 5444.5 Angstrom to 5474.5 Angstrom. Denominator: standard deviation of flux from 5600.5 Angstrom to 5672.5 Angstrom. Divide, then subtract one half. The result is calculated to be 1.1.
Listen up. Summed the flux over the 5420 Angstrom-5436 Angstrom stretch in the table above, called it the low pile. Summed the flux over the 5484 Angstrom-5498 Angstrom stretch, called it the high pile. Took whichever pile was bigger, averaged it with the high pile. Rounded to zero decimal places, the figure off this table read 122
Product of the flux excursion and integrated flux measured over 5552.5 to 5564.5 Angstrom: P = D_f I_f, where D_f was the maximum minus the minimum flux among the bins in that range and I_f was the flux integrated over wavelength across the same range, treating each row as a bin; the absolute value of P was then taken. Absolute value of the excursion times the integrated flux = 561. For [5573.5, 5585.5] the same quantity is 296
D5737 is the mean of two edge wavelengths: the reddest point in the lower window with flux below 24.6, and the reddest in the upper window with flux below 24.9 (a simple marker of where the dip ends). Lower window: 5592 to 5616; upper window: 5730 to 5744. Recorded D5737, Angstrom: 5672.5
